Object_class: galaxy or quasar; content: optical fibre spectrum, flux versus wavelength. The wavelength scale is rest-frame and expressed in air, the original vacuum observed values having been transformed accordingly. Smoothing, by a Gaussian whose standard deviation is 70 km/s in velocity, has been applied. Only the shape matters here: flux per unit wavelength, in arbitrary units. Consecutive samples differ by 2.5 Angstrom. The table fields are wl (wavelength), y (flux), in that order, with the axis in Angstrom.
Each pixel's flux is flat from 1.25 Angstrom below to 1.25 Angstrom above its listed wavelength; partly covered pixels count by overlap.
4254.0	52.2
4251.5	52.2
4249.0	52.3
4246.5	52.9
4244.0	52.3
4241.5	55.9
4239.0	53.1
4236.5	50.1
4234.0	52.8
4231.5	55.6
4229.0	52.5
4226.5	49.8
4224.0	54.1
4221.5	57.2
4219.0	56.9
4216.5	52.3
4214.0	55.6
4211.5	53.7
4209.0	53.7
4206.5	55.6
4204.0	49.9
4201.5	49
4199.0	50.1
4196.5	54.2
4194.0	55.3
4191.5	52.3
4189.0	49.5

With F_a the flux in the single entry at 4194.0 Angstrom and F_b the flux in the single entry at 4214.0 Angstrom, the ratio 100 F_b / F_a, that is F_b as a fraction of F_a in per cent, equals 100.5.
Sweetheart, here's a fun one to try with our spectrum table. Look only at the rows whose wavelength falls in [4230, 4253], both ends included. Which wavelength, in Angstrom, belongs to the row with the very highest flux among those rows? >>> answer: 4241.5 Angstrom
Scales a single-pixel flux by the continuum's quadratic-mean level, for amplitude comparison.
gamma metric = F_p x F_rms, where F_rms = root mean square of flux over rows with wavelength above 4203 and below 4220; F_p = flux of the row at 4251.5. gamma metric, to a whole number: 2819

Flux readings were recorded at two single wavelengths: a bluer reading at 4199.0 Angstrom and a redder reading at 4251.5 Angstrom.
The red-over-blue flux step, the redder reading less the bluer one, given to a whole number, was 2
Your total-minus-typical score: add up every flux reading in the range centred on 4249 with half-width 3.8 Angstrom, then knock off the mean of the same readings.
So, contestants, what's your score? 105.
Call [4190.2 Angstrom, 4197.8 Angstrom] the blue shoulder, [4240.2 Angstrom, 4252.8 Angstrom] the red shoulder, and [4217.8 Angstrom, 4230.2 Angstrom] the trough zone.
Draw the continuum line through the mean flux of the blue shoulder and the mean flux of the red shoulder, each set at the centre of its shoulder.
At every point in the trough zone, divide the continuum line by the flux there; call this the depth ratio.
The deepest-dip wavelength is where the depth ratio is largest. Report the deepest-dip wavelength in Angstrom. 4226.5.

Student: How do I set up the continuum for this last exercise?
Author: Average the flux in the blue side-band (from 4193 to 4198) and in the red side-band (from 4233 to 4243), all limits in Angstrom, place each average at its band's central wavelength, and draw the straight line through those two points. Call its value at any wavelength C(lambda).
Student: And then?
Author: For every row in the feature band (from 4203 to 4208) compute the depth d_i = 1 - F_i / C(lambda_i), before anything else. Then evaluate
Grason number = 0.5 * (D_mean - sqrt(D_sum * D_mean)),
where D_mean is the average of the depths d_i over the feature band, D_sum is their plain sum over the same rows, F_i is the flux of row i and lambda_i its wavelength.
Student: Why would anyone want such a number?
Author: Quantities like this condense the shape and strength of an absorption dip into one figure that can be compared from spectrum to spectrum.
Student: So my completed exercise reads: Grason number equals -0.006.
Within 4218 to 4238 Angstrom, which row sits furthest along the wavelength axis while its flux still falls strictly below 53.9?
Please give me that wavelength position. 4236.5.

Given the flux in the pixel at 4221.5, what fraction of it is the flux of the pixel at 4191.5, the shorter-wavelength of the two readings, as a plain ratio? 0.91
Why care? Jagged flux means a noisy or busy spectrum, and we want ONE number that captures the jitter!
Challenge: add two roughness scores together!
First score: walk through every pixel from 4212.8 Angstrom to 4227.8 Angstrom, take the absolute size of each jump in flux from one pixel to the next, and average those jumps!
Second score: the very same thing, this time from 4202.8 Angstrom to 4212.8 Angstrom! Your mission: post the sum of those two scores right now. 5.7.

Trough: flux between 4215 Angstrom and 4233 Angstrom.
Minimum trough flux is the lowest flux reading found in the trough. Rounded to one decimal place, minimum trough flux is 49.8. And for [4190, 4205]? 49.0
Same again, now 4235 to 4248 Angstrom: 50.1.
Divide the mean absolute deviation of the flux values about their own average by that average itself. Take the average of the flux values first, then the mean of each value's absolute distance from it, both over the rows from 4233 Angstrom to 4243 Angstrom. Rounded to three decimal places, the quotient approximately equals 0.029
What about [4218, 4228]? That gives 0.047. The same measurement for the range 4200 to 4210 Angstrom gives 0.050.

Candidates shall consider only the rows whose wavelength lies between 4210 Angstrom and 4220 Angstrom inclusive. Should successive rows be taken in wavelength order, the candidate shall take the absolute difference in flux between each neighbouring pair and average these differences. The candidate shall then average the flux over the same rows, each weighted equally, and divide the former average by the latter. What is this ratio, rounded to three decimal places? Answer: 0.060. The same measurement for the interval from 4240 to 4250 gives 0.030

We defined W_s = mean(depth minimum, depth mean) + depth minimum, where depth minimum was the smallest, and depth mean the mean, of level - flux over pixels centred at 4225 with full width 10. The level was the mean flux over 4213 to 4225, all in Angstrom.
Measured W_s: -2.1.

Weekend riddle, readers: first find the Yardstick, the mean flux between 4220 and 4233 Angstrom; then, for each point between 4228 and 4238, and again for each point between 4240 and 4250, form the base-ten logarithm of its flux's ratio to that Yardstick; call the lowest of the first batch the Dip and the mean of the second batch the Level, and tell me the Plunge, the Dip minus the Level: -0.027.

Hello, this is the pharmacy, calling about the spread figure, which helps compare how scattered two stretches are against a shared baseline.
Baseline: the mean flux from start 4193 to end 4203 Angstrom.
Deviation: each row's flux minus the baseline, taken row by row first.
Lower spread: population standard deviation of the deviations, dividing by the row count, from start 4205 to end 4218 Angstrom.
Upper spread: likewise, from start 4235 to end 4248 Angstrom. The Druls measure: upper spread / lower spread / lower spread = 1.16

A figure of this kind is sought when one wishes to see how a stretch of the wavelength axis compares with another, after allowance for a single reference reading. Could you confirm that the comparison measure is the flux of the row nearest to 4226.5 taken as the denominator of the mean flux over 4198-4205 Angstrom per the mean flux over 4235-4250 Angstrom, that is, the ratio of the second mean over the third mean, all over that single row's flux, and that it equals 0.0189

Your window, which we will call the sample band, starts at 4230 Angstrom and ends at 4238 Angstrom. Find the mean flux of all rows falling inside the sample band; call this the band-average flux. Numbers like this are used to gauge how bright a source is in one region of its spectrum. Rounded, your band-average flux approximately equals 52.8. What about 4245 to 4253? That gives 52.5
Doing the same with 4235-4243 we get 53.0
